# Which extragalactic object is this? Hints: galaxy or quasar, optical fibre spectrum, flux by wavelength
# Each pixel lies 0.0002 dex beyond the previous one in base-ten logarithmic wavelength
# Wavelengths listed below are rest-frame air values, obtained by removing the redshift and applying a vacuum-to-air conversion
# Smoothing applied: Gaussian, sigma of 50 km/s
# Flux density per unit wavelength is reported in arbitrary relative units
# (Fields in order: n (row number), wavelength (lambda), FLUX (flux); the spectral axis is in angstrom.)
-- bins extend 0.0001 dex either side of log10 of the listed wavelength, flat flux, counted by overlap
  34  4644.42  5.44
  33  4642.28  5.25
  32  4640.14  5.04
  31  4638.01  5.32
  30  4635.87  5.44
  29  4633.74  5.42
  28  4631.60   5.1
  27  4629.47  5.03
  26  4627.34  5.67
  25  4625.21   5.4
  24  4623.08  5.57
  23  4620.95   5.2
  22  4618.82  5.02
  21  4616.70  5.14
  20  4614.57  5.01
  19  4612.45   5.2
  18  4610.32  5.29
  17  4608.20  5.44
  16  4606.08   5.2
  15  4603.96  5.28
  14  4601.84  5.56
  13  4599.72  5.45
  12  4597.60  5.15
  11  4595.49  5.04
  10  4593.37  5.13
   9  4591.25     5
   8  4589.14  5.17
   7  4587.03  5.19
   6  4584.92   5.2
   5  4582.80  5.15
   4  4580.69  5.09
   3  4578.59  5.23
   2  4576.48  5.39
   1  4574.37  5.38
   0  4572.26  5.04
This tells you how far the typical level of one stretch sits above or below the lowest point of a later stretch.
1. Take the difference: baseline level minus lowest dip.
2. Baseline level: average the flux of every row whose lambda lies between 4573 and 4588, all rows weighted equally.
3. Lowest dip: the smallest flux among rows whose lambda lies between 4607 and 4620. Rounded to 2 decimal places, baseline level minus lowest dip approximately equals 0.22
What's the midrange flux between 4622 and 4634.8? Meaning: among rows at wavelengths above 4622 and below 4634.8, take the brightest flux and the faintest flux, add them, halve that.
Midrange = 5.35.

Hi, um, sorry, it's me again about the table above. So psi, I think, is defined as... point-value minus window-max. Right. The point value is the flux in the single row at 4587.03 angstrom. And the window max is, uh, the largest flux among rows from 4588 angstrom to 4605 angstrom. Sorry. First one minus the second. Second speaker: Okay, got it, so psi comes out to -0.37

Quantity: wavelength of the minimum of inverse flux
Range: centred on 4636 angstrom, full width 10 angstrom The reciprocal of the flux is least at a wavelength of 4635.87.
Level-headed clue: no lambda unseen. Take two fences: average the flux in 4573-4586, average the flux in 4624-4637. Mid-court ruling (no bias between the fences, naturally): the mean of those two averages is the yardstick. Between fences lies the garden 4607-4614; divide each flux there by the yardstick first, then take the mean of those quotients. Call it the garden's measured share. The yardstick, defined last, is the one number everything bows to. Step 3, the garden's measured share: 1.00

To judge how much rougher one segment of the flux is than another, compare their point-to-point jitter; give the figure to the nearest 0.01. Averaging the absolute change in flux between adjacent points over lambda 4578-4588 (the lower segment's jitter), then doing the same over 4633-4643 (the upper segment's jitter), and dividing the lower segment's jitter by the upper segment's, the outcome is 0.41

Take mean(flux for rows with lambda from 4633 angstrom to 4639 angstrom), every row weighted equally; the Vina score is 5.39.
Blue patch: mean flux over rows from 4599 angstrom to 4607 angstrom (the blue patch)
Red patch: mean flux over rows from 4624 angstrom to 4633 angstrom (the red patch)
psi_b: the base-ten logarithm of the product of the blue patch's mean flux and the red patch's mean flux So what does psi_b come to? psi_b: 1.45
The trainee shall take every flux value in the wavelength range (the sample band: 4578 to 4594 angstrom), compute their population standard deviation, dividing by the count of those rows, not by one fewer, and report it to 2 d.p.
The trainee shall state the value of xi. 0.07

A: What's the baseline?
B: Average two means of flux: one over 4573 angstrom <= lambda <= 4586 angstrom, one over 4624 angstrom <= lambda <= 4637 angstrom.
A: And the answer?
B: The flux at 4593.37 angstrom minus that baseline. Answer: -0.16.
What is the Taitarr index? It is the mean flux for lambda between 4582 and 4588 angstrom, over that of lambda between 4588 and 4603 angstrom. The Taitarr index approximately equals 0.99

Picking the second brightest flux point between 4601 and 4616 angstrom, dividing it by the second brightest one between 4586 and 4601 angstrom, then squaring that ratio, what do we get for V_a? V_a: 1.099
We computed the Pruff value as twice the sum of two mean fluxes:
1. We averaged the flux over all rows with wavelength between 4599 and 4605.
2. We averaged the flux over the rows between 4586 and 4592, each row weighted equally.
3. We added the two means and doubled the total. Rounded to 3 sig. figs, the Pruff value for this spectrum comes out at 21.1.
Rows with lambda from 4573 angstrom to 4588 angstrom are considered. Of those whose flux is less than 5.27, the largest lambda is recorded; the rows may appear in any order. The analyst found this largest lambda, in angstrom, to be 4587.03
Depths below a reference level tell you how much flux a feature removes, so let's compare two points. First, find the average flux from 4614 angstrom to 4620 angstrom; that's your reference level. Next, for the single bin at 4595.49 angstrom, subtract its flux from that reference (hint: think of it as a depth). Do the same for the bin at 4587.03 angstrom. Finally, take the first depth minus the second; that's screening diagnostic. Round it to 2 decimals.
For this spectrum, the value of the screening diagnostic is 0.15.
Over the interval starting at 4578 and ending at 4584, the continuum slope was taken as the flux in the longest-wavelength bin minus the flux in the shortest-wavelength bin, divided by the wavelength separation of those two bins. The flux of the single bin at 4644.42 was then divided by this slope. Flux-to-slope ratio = -286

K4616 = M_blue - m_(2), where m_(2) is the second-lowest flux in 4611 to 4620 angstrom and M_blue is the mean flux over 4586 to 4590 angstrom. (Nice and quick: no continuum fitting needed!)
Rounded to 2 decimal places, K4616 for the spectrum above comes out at 0.16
